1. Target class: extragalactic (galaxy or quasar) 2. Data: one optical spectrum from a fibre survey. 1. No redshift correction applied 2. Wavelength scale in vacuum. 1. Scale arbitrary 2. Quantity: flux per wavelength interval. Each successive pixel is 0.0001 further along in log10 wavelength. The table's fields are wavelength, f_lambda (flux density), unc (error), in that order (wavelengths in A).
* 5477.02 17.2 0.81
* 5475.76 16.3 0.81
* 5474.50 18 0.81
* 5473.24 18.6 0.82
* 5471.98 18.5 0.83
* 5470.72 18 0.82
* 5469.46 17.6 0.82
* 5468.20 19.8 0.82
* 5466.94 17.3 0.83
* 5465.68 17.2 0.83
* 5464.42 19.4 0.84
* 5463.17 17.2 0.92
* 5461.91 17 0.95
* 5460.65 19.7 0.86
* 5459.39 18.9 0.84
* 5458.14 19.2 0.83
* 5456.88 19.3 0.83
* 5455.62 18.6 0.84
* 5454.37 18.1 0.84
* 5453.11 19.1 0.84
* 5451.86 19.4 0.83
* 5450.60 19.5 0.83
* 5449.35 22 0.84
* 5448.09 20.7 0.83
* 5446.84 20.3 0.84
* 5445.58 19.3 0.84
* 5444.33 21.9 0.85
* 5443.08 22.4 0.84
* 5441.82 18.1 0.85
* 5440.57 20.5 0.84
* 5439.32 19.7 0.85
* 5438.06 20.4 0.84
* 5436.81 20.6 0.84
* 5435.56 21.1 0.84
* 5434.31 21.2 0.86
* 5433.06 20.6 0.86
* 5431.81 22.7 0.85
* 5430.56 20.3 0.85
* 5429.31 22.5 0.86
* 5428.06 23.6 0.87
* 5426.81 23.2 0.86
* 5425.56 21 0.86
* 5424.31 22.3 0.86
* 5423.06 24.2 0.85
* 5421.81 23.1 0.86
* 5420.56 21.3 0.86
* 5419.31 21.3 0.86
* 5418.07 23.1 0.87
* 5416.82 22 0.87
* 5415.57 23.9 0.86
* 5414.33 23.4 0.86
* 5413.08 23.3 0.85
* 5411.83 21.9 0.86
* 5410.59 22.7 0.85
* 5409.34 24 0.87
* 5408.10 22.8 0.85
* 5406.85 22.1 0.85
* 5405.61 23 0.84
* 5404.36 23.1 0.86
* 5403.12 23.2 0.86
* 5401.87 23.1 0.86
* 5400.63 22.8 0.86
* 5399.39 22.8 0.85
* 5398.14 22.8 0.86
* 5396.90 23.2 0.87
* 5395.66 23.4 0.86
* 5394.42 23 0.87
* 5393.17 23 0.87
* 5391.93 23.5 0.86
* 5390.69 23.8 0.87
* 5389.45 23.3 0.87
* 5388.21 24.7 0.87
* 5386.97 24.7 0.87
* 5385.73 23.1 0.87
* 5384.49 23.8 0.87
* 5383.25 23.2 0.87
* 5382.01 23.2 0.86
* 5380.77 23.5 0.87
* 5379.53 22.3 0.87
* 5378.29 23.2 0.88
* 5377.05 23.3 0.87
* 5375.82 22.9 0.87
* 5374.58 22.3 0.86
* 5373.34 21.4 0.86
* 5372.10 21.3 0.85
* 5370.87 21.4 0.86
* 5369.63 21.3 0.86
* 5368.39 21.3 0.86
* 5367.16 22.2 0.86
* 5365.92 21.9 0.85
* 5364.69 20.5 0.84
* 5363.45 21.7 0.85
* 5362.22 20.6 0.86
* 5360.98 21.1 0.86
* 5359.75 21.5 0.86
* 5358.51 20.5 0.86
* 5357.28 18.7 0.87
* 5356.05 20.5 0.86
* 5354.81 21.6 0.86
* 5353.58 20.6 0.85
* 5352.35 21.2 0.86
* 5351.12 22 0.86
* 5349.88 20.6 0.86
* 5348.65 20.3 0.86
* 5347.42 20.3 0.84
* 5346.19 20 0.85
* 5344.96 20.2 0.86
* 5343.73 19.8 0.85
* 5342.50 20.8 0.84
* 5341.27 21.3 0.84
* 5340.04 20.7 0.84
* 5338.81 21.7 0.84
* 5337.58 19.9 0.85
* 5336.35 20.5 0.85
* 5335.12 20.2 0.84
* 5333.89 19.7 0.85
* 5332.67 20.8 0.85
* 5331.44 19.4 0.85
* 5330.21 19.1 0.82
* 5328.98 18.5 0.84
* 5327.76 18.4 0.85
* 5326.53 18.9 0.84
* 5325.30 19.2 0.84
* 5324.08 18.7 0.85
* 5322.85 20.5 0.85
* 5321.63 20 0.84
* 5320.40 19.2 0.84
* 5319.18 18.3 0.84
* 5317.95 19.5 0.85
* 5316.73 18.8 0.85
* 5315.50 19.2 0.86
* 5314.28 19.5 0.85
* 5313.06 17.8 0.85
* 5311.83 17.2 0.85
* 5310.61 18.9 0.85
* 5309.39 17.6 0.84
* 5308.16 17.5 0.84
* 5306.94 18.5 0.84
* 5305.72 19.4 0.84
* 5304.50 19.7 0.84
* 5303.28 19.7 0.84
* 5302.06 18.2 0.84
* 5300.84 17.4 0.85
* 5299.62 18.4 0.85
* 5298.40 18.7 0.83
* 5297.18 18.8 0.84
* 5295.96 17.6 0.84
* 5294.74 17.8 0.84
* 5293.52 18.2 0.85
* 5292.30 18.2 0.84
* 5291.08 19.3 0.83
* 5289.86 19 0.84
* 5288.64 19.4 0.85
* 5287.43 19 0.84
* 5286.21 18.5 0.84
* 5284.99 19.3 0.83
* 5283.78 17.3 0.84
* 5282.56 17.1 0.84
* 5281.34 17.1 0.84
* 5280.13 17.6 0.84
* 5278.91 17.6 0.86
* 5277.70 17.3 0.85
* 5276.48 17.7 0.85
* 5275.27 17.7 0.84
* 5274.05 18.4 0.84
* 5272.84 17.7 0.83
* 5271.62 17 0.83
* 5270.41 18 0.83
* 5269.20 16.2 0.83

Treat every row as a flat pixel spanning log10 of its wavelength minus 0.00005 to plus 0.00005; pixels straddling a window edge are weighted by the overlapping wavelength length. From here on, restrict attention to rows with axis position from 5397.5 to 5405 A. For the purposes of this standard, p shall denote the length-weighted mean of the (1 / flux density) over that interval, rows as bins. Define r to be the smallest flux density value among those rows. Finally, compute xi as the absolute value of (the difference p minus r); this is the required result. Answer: 22.8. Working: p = 0.0435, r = 22.8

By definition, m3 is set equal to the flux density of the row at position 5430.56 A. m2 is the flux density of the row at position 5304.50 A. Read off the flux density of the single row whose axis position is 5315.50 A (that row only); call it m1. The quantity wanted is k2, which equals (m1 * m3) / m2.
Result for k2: 19.8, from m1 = 19.2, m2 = 19.7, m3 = 20.3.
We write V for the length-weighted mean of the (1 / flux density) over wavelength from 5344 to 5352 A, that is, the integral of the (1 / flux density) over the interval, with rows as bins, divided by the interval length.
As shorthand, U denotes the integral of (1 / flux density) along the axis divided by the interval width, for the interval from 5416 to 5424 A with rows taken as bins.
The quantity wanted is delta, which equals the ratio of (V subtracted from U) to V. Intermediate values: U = 0.044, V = 0.0487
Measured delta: -0.09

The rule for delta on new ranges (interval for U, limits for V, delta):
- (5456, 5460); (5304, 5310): -0.03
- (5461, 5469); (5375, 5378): 0.28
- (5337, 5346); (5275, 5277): -0.14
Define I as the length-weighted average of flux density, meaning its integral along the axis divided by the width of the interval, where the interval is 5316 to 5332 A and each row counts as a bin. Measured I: 19.1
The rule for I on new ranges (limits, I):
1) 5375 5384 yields 23.1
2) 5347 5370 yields 21.0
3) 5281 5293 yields 18.4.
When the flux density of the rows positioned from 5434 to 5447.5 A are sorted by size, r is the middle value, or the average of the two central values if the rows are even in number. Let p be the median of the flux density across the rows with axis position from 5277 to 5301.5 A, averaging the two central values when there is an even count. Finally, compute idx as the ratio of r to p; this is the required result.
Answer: 1.13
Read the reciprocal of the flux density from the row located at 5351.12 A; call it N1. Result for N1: 0.045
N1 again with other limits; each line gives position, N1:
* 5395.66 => 0.043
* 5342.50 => 0.048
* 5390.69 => 0.042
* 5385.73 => 0.043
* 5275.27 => 0.056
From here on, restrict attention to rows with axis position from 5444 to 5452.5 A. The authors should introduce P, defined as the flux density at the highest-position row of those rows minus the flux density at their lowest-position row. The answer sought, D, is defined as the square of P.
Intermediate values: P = -2.5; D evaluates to 6.25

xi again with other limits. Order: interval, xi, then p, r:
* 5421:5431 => 20.3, 0.0445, 20.3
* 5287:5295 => 17.7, 0.0534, 17.8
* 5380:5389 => 23.1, 0.0422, 23.1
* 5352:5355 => 20.6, 0.0476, 20.6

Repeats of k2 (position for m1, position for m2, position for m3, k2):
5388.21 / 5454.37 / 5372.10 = 29.1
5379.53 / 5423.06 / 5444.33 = 20.2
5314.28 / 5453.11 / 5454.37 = 18.5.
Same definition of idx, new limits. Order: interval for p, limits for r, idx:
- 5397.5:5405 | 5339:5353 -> 0.90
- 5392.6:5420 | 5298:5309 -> 0.80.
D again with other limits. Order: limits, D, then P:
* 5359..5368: 0.49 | 0.7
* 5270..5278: 0.49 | -0.7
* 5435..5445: 0.64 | 0.8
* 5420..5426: 0.09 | -0.3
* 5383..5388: 2.25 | 1.5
